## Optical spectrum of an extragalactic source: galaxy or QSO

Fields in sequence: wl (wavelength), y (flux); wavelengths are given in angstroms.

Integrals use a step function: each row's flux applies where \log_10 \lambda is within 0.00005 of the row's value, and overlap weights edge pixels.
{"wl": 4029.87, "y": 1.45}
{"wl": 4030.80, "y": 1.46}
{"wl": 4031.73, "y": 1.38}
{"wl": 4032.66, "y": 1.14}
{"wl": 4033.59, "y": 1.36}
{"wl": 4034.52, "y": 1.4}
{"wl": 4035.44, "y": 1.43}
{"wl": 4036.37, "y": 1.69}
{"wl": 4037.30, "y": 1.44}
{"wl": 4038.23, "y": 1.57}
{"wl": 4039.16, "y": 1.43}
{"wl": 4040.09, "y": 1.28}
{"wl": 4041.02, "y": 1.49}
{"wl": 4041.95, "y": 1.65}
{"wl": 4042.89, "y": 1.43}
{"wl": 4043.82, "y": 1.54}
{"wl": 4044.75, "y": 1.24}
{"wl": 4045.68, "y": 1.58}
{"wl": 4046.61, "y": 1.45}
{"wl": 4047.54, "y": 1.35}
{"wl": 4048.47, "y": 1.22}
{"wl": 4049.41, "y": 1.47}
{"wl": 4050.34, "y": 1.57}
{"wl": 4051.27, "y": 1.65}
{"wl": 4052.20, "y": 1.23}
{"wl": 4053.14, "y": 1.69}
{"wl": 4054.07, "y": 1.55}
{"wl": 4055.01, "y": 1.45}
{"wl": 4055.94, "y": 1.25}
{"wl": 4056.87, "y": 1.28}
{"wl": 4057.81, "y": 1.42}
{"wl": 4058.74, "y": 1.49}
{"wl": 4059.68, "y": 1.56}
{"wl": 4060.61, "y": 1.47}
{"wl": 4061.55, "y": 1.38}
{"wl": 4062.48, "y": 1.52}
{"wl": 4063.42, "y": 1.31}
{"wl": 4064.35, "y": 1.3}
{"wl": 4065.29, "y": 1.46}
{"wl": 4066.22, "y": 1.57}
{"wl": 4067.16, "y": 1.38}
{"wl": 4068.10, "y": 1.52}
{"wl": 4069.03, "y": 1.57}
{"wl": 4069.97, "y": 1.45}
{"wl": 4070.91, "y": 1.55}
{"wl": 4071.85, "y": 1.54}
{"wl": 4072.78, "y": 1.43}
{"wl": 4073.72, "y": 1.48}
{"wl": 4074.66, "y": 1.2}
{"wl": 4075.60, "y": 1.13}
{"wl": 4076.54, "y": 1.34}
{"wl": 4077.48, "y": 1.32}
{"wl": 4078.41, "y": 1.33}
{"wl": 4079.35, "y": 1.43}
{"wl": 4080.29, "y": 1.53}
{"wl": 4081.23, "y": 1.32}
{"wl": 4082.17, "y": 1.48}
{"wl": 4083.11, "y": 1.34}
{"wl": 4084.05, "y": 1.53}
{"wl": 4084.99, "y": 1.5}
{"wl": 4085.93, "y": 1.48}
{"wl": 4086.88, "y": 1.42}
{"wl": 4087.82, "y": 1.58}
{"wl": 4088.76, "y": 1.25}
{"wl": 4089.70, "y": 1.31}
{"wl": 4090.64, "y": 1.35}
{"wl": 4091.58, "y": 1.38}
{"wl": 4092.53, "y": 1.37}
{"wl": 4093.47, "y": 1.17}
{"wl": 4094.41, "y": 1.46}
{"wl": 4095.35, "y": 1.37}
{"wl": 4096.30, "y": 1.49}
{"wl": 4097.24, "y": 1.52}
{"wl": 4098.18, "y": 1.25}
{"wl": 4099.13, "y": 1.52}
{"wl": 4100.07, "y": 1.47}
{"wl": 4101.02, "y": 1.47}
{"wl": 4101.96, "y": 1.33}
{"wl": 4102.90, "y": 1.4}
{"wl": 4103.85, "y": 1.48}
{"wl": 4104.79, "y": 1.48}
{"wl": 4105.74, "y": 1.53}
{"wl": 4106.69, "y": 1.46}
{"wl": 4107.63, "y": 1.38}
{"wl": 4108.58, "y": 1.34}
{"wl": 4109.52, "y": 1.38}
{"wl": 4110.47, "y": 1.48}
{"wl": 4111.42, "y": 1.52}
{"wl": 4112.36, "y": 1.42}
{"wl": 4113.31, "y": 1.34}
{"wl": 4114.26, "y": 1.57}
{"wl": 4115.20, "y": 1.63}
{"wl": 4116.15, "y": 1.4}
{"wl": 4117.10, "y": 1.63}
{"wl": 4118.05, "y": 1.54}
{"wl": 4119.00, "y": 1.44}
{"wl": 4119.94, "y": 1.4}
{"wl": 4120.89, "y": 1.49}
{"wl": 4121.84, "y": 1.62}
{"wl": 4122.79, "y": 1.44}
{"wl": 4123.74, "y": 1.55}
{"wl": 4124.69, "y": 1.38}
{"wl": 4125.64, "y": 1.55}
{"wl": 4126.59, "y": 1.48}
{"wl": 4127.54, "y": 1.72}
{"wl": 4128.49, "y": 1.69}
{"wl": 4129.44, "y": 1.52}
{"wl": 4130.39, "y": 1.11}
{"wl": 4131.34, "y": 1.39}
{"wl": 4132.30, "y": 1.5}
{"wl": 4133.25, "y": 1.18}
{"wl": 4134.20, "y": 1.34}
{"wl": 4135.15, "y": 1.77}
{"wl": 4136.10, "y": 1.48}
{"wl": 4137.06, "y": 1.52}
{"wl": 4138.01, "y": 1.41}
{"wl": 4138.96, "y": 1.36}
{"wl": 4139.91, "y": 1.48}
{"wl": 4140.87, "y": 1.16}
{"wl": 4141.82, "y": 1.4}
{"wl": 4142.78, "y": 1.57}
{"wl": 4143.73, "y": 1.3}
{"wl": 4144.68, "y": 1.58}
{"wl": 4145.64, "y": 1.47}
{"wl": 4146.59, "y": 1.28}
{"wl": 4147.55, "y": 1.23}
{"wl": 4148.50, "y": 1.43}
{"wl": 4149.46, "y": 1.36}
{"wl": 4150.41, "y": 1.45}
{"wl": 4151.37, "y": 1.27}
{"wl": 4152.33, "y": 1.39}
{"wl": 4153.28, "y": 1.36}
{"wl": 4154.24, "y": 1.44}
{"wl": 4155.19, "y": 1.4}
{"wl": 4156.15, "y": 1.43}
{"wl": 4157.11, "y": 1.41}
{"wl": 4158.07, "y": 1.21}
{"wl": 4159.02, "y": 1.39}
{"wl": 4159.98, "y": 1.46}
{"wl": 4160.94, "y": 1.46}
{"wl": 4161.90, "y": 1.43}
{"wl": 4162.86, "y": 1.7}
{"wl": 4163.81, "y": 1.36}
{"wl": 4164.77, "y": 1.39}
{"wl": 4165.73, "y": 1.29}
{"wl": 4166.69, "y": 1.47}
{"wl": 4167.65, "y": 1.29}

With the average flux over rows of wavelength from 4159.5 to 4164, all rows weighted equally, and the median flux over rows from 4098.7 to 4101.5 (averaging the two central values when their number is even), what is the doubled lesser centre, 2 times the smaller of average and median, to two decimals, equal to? 2.94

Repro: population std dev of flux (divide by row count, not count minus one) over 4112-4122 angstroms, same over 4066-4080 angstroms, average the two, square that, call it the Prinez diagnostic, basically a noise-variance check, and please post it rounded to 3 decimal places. 0.013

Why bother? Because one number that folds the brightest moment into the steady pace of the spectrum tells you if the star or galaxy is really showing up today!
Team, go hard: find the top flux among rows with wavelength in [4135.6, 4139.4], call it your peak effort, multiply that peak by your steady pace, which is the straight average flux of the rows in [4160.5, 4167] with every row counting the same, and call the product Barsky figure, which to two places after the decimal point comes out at 2.19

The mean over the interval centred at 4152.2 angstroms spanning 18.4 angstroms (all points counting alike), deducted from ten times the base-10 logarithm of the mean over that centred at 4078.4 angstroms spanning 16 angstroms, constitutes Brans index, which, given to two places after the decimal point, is 0.10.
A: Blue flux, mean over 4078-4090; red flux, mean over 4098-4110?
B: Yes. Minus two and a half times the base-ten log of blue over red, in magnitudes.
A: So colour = 0.00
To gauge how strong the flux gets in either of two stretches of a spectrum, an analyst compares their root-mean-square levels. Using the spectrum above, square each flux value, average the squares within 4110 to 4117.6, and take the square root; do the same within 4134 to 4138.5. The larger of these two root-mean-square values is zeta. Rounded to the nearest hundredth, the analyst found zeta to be 1.51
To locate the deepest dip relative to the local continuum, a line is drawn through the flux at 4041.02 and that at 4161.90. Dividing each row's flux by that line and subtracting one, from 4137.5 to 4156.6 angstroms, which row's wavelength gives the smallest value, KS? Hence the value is 4140.87 angstroms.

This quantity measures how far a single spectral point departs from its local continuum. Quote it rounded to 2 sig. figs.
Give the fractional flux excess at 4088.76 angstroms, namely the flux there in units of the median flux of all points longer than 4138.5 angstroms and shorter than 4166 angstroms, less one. -0.11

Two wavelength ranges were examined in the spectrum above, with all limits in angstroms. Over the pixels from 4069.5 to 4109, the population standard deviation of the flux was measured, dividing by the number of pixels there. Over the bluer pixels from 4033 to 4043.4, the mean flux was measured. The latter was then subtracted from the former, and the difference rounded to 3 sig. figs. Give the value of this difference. -1.36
